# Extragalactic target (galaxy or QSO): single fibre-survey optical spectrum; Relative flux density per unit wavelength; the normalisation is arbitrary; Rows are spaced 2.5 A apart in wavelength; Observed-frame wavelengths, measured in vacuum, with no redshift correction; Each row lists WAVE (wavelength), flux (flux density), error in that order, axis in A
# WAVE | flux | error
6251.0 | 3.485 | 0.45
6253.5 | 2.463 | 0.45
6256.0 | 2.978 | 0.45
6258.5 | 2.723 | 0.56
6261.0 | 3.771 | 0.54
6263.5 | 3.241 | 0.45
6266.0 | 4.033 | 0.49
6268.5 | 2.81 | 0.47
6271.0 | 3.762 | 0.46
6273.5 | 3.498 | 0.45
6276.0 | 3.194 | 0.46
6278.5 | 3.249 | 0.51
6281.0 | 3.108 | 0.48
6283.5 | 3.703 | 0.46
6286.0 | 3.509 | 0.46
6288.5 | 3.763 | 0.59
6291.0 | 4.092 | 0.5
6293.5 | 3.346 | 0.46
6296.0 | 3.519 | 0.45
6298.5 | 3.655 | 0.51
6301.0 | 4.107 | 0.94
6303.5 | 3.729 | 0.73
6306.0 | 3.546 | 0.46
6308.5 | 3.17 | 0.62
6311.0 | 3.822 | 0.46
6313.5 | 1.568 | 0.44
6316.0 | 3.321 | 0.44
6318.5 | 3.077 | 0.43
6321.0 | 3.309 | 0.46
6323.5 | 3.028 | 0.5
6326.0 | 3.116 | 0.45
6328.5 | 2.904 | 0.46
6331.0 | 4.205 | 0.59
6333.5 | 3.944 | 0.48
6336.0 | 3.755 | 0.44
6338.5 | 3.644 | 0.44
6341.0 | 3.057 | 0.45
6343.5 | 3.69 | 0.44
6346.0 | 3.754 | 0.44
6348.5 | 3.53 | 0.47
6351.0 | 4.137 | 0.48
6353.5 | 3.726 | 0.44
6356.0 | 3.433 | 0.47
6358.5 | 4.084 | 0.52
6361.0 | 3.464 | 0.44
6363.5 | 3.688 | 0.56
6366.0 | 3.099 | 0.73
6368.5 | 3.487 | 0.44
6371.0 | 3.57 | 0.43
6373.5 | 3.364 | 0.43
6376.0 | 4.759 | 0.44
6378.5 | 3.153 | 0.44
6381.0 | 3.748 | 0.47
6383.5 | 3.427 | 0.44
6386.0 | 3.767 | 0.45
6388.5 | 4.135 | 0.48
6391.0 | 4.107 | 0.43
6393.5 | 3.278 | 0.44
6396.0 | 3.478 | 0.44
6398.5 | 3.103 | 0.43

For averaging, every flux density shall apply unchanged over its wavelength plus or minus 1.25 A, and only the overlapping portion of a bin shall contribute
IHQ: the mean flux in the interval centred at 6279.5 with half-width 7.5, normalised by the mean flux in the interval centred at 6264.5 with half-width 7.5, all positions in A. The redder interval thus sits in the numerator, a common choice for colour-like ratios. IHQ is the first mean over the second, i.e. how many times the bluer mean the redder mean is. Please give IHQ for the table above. 1.00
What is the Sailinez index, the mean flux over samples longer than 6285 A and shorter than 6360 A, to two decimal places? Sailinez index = 3.52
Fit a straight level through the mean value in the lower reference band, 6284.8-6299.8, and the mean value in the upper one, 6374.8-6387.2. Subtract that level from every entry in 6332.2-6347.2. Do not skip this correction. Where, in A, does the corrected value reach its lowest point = 6341.0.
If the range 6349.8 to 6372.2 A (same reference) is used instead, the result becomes 6366.0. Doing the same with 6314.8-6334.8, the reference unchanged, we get 6328.5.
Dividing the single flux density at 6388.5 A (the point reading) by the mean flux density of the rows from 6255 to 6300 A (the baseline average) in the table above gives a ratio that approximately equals 1.20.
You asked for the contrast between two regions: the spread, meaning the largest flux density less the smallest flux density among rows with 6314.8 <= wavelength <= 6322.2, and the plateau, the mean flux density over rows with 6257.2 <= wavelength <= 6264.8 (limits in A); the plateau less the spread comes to 3.00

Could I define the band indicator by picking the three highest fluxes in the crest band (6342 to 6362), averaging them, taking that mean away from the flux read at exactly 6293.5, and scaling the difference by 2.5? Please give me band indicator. -1.6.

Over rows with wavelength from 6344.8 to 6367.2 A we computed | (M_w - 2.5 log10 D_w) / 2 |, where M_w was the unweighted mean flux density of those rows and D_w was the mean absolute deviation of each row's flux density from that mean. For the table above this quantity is 2.59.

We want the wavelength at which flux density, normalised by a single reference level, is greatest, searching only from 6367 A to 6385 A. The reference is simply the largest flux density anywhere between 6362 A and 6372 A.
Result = 6376.0 A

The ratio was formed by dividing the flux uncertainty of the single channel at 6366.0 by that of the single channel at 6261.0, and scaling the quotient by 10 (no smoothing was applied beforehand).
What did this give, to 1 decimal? 13.5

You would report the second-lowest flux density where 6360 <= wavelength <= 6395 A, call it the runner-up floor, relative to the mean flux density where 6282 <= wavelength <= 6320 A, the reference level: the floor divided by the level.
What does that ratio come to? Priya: 0.91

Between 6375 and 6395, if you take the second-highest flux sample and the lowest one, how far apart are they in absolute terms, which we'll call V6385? 1.0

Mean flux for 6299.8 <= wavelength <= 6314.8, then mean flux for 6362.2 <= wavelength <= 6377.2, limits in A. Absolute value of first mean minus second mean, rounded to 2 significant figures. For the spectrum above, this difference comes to 0.34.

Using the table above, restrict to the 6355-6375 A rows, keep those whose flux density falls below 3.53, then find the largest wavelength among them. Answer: 6373.5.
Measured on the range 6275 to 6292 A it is 6286.0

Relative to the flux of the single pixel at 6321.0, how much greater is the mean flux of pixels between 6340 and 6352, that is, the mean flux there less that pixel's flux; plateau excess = 0.3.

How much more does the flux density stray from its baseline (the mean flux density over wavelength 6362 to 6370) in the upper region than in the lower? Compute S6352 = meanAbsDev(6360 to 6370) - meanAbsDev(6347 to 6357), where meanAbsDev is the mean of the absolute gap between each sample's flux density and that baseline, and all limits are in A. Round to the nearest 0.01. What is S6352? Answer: -0.11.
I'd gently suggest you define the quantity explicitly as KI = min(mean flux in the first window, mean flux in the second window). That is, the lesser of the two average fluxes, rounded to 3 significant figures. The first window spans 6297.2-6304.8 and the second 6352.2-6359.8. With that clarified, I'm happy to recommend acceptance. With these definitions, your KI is 3.75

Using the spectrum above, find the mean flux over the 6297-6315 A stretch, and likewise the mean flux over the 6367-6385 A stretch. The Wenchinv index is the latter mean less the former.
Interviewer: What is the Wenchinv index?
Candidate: 0.27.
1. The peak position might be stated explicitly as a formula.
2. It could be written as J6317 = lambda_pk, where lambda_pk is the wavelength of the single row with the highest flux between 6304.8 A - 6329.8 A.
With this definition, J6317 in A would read 6311.0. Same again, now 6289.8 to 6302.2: 6301.0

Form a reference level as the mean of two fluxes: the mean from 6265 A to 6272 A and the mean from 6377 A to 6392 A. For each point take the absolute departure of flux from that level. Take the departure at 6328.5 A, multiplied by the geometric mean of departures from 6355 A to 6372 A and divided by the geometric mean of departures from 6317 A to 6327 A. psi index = 0.25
